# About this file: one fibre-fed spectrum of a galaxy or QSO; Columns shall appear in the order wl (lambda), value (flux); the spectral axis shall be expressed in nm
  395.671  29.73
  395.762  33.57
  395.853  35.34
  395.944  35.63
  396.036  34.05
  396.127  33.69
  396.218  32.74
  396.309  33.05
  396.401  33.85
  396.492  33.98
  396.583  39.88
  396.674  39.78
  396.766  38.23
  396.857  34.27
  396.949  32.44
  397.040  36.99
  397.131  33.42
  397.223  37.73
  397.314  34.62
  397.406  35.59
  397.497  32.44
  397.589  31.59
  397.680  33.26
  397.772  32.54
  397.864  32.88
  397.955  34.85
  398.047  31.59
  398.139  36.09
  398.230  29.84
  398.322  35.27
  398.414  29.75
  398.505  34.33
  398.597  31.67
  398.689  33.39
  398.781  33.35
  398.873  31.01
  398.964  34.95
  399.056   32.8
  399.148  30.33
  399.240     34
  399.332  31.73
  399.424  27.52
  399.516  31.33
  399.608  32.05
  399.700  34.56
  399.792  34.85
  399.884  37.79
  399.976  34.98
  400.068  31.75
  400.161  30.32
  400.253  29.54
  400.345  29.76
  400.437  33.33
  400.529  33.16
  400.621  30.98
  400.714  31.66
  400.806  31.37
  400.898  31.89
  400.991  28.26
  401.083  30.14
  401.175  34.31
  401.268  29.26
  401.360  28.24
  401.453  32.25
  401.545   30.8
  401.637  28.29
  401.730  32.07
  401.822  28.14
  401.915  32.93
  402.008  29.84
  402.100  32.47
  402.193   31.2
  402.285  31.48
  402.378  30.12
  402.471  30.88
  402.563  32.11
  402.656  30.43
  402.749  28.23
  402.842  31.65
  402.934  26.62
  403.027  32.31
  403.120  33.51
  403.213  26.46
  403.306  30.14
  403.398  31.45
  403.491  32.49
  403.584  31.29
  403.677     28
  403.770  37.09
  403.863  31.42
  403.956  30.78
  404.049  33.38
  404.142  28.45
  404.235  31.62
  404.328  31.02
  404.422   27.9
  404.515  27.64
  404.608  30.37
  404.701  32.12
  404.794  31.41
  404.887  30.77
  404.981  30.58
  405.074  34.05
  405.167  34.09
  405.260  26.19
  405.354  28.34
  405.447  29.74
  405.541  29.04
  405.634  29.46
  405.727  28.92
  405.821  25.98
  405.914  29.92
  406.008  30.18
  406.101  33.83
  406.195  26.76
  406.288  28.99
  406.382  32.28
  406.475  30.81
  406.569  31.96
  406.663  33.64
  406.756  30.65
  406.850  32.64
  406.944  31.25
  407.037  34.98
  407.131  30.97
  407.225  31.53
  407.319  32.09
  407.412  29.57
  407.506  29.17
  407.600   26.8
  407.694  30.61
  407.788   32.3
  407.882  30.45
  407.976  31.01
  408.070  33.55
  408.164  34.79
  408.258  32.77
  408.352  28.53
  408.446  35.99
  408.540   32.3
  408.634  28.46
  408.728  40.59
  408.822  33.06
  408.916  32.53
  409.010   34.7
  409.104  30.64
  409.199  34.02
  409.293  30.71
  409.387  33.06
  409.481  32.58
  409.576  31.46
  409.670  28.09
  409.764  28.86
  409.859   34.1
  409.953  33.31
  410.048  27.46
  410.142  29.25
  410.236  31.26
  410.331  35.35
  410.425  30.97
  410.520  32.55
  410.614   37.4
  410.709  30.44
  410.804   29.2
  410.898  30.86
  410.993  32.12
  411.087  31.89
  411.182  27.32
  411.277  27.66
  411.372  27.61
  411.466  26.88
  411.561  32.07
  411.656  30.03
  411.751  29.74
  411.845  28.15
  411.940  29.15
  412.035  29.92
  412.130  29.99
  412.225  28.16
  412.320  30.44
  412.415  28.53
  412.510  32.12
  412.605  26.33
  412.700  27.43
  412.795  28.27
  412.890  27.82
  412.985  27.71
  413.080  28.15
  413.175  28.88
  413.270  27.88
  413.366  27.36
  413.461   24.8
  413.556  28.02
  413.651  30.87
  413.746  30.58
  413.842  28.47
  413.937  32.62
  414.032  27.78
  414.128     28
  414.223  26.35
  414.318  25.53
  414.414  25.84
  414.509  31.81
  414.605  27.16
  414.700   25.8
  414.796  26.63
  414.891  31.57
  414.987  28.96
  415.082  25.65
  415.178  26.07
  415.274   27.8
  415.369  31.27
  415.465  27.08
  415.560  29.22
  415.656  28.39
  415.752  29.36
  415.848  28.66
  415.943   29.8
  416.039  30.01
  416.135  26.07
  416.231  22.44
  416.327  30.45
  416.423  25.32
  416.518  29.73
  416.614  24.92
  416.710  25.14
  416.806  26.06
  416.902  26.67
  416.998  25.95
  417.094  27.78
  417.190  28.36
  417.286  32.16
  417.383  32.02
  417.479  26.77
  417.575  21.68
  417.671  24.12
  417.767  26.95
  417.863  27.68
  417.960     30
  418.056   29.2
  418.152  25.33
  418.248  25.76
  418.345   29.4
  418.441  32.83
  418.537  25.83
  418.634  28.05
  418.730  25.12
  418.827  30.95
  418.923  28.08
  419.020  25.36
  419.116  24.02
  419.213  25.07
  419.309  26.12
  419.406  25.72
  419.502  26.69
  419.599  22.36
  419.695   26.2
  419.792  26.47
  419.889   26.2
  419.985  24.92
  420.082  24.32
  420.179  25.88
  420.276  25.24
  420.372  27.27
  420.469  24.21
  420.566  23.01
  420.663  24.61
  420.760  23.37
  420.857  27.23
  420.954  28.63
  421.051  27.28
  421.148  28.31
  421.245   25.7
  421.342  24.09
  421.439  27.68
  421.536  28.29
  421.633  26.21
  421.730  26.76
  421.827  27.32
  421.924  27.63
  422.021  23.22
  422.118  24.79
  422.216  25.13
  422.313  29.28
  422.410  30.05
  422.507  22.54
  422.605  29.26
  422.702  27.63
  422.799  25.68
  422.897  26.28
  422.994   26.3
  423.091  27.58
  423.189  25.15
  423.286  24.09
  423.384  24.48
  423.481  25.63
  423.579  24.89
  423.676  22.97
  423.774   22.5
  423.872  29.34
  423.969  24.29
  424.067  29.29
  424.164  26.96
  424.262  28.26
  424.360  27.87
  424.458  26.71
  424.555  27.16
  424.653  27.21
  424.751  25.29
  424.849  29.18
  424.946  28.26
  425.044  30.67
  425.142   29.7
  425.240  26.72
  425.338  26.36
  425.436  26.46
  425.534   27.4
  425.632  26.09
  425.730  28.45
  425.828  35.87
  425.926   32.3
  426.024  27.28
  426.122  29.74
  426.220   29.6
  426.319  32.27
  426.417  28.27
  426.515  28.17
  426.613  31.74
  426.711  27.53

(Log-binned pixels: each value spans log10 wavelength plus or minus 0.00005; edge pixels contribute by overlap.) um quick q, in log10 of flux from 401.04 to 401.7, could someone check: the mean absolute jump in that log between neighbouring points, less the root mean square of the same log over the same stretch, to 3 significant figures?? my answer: -1.44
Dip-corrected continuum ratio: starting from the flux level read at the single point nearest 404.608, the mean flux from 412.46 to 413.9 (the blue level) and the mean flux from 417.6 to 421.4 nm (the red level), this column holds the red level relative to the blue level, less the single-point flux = -29.4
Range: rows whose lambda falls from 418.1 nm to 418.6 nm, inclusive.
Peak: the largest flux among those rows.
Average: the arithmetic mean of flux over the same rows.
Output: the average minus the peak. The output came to -5.0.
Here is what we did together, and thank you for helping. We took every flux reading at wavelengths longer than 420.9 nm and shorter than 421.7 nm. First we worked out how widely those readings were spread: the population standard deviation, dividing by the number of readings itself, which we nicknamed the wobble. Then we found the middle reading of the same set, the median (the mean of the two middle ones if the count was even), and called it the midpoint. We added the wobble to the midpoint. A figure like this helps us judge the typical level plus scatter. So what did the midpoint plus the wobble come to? 29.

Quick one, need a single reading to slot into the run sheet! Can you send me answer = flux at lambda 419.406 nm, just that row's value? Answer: 25.72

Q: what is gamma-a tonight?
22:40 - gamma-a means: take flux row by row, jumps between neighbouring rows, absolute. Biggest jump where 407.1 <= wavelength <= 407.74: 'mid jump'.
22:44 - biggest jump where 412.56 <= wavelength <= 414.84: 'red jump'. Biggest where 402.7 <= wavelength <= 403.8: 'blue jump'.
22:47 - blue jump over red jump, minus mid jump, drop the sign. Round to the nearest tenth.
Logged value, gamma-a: 2.3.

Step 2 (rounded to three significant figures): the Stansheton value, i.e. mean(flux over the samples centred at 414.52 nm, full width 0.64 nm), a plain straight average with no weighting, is 27.0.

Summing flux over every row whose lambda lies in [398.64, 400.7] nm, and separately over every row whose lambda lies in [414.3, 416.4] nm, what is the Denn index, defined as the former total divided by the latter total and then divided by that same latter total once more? 0.0019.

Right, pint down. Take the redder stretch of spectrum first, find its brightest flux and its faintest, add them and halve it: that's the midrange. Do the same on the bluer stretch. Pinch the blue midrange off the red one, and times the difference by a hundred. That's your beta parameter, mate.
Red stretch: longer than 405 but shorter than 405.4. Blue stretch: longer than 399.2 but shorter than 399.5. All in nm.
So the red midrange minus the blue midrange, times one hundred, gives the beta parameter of -62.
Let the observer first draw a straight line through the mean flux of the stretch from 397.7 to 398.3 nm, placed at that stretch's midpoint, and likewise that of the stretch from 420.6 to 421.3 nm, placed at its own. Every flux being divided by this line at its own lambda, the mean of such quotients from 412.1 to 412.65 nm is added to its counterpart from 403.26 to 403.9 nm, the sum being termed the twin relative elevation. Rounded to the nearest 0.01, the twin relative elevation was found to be 2.02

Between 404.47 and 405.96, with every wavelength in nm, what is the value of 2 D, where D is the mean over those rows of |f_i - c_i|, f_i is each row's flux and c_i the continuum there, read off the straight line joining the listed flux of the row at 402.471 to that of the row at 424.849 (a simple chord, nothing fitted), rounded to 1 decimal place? 3.8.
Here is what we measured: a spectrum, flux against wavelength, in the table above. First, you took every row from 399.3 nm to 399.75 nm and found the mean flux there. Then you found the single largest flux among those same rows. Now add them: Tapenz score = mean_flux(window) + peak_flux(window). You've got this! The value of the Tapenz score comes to 66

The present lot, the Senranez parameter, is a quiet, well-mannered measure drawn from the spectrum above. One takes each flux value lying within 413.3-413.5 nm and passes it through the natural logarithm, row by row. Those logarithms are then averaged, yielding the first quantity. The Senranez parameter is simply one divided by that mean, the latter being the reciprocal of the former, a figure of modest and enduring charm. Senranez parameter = 0.307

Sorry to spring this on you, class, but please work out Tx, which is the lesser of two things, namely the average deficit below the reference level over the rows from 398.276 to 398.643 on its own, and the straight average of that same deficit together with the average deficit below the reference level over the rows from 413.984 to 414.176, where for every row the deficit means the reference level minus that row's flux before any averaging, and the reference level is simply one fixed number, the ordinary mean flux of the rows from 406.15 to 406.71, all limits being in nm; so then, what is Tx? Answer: -2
